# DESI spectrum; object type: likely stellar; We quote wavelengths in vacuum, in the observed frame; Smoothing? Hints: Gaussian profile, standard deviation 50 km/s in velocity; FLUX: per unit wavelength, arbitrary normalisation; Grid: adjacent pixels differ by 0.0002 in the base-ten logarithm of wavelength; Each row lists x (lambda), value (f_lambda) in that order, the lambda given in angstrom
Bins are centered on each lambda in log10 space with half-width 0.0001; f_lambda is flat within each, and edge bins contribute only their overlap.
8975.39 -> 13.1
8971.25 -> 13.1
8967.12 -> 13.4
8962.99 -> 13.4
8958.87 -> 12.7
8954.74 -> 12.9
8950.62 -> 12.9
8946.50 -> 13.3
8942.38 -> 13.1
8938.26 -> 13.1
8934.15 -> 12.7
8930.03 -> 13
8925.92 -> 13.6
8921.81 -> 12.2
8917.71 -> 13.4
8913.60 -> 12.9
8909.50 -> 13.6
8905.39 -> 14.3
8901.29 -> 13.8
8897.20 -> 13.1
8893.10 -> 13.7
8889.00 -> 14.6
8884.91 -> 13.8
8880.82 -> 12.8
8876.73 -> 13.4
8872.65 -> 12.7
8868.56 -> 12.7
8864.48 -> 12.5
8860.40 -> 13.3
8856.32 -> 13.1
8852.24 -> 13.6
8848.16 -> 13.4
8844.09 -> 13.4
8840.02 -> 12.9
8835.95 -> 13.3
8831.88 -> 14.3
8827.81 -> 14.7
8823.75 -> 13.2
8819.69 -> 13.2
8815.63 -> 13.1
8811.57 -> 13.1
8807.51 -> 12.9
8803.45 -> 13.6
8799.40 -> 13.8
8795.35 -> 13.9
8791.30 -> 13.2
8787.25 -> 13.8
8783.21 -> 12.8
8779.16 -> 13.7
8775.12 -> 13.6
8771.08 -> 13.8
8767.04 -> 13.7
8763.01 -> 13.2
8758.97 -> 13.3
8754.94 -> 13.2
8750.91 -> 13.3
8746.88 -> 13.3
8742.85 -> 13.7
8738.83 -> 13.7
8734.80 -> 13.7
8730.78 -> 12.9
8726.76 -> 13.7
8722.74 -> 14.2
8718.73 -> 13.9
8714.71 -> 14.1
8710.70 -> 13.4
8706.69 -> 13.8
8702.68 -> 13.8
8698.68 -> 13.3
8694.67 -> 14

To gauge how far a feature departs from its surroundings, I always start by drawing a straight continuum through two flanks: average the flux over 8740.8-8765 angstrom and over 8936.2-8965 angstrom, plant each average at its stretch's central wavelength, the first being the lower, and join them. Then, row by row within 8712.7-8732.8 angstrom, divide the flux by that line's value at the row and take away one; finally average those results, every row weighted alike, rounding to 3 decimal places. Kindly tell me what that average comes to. 0.029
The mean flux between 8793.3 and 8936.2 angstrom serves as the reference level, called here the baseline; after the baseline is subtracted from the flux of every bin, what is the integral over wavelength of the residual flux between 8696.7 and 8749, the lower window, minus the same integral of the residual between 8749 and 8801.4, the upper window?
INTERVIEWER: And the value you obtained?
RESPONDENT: 8.8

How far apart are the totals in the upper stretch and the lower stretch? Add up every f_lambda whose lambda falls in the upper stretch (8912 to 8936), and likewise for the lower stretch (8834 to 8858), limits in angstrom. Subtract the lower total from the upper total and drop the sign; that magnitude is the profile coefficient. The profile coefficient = 1.9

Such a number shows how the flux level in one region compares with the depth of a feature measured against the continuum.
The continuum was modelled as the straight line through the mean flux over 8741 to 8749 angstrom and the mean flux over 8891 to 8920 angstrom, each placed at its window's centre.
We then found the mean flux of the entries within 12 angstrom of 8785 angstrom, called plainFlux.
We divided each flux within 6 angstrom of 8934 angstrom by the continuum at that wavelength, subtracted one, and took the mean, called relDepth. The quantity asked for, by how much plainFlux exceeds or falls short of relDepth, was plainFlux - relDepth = 13.5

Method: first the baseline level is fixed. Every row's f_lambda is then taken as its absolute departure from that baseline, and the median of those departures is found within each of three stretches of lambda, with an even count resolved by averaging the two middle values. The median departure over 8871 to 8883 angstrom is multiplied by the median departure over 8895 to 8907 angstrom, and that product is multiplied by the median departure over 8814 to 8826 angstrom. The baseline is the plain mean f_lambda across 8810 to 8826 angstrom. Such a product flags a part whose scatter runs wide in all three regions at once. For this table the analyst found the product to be 0.01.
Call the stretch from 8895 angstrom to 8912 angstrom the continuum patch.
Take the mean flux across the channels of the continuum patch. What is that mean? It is 13.7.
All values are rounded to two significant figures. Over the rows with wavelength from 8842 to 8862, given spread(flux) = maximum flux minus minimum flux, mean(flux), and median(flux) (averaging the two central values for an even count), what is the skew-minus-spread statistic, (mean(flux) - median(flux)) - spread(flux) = -0.54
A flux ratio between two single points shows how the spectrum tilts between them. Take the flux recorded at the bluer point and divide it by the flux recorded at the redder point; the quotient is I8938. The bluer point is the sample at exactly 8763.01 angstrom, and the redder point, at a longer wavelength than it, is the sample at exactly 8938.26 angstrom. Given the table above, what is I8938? 1.01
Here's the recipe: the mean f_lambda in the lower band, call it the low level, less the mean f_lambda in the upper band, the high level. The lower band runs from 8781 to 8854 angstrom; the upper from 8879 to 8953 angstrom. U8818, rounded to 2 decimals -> 0.13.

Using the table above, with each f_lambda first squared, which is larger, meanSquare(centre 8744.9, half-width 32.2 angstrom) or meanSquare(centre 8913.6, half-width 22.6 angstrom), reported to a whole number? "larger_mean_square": 185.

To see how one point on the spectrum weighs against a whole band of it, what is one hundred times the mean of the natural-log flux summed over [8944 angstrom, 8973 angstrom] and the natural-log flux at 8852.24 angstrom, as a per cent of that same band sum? 57.2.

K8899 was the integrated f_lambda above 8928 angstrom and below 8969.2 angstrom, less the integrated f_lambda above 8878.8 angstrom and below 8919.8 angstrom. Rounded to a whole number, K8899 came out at -20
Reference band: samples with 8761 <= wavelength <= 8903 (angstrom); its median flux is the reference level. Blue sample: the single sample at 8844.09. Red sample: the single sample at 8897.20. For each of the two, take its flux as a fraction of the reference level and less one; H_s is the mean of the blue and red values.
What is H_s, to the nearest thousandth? -0.011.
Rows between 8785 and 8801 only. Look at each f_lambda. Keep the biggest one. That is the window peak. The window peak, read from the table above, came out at 13.9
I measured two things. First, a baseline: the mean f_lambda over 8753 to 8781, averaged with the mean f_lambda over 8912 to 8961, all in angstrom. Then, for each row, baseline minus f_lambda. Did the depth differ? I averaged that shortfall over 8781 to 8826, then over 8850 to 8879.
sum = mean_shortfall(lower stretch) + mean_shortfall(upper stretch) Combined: 0.11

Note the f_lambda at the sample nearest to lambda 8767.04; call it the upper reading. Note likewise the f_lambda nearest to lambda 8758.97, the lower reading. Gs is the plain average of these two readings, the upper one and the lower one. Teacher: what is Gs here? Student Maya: 13.5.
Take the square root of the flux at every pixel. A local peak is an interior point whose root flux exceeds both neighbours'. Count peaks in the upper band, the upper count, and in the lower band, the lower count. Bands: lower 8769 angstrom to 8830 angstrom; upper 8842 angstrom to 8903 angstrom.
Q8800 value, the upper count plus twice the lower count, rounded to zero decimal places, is 10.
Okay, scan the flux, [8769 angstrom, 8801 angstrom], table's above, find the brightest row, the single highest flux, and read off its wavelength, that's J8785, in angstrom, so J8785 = 8795.35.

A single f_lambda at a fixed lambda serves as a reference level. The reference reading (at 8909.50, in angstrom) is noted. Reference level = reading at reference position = 13.6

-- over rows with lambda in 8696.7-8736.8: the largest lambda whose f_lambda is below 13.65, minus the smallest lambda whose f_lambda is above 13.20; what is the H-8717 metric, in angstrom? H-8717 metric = 32.1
